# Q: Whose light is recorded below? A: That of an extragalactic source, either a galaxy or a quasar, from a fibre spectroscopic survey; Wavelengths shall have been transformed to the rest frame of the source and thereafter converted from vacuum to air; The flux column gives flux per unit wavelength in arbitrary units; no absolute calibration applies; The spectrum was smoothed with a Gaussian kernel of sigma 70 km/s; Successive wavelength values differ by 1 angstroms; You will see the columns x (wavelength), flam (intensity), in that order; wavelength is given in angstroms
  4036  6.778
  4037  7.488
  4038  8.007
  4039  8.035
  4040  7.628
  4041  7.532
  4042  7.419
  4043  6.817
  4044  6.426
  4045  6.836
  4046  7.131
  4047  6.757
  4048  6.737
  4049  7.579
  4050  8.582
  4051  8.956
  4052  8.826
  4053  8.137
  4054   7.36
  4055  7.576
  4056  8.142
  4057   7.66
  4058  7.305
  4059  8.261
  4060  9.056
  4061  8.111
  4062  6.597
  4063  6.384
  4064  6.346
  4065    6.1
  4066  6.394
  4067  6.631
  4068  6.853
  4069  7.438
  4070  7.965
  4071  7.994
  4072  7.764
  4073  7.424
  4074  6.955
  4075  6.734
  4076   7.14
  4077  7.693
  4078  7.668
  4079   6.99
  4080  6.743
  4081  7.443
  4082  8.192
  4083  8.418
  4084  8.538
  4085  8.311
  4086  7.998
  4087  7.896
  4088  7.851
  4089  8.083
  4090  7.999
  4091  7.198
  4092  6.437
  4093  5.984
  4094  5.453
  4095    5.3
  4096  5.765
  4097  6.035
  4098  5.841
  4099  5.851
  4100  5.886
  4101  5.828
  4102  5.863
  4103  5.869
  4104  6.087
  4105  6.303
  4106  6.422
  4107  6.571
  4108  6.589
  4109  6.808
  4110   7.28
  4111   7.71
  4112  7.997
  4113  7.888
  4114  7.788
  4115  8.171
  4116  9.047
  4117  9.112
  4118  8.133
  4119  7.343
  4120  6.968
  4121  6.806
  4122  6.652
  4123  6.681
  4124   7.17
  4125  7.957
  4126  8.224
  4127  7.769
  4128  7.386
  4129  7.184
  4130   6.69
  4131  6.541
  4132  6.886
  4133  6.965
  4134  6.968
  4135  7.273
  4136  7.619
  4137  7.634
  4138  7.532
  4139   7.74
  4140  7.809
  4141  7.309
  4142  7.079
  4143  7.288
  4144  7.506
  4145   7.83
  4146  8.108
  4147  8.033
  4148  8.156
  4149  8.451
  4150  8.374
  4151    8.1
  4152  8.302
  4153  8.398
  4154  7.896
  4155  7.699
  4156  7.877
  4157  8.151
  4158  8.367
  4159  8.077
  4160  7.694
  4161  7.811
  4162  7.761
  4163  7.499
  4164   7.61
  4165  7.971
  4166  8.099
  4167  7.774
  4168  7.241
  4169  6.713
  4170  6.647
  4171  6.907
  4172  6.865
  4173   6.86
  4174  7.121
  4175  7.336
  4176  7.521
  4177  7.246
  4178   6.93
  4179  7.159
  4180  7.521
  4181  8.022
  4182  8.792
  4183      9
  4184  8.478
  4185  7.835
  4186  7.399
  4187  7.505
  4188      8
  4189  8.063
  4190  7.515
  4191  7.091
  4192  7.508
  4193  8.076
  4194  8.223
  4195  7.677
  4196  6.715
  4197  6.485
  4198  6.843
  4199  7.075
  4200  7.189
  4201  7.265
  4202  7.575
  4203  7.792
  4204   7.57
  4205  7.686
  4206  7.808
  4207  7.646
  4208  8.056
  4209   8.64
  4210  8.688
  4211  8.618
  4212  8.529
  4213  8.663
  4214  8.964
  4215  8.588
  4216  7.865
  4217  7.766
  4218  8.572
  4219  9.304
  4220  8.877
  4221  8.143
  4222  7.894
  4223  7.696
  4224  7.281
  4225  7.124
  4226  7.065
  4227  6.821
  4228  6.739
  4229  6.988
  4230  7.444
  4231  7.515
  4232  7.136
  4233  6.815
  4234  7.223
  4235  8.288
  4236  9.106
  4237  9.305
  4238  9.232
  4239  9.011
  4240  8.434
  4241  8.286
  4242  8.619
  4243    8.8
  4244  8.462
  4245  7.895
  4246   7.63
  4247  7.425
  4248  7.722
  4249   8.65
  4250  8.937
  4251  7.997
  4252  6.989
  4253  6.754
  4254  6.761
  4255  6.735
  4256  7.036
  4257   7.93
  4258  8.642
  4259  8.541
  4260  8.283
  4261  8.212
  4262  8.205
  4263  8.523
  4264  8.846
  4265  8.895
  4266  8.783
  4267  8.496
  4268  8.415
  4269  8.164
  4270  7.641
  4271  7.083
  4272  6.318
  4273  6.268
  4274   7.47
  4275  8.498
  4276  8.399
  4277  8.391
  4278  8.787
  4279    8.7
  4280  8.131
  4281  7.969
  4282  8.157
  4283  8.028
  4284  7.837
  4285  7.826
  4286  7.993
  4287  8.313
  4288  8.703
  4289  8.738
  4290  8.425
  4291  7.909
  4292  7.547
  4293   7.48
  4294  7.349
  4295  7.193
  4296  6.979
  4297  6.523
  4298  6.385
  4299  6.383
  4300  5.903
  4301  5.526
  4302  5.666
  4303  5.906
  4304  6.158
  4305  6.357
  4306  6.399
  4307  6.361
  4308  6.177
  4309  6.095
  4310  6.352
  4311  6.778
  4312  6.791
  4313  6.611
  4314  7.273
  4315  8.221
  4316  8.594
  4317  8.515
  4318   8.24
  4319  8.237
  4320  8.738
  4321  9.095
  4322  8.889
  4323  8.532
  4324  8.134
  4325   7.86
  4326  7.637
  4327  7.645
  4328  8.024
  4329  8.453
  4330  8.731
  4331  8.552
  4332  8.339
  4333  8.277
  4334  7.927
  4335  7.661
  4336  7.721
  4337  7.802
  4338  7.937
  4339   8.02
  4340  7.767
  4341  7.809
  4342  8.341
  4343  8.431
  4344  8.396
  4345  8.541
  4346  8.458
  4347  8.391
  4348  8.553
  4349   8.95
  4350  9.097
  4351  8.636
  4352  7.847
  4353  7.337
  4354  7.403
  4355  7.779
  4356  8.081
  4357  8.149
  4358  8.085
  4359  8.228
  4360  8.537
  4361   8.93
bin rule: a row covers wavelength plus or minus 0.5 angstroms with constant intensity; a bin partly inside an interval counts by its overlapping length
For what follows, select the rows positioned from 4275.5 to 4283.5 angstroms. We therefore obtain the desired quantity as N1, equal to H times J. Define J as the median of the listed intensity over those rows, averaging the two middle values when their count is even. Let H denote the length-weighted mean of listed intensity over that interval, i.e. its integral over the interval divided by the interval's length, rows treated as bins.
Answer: 69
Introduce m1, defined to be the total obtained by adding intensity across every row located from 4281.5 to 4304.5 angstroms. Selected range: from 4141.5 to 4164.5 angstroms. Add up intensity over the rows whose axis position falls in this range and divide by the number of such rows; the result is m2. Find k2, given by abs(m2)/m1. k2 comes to 0.0474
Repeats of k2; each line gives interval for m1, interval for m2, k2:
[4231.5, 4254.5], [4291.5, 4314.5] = 0.0352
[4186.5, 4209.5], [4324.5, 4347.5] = 0.0467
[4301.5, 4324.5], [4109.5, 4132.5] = 0.0448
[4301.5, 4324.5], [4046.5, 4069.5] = 0.0444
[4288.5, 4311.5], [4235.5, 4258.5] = 0.0524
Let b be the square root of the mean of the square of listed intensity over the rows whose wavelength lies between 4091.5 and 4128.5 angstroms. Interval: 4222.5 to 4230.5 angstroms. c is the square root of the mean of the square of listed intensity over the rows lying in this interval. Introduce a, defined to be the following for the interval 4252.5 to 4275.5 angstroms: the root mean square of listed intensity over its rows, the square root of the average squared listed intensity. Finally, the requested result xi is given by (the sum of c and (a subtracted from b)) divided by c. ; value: 0.87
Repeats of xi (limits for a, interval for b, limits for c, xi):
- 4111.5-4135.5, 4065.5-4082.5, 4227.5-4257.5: 0.97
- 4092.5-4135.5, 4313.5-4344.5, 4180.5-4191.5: 1.15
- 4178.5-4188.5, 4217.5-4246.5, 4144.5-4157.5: 1.00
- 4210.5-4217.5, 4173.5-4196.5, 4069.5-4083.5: 0.90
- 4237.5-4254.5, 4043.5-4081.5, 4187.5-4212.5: 0.91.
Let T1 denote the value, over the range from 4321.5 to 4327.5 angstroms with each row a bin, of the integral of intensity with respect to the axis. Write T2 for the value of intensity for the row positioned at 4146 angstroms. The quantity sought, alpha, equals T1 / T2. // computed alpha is 6.01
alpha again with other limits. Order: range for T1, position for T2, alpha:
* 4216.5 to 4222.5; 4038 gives 6.31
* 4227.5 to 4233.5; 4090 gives 5.33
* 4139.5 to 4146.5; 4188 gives 6.62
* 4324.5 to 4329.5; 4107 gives 6.03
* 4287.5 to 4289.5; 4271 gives 2.46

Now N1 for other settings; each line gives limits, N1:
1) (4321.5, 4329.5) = 66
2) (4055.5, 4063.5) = 61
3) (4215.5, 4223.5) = 66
